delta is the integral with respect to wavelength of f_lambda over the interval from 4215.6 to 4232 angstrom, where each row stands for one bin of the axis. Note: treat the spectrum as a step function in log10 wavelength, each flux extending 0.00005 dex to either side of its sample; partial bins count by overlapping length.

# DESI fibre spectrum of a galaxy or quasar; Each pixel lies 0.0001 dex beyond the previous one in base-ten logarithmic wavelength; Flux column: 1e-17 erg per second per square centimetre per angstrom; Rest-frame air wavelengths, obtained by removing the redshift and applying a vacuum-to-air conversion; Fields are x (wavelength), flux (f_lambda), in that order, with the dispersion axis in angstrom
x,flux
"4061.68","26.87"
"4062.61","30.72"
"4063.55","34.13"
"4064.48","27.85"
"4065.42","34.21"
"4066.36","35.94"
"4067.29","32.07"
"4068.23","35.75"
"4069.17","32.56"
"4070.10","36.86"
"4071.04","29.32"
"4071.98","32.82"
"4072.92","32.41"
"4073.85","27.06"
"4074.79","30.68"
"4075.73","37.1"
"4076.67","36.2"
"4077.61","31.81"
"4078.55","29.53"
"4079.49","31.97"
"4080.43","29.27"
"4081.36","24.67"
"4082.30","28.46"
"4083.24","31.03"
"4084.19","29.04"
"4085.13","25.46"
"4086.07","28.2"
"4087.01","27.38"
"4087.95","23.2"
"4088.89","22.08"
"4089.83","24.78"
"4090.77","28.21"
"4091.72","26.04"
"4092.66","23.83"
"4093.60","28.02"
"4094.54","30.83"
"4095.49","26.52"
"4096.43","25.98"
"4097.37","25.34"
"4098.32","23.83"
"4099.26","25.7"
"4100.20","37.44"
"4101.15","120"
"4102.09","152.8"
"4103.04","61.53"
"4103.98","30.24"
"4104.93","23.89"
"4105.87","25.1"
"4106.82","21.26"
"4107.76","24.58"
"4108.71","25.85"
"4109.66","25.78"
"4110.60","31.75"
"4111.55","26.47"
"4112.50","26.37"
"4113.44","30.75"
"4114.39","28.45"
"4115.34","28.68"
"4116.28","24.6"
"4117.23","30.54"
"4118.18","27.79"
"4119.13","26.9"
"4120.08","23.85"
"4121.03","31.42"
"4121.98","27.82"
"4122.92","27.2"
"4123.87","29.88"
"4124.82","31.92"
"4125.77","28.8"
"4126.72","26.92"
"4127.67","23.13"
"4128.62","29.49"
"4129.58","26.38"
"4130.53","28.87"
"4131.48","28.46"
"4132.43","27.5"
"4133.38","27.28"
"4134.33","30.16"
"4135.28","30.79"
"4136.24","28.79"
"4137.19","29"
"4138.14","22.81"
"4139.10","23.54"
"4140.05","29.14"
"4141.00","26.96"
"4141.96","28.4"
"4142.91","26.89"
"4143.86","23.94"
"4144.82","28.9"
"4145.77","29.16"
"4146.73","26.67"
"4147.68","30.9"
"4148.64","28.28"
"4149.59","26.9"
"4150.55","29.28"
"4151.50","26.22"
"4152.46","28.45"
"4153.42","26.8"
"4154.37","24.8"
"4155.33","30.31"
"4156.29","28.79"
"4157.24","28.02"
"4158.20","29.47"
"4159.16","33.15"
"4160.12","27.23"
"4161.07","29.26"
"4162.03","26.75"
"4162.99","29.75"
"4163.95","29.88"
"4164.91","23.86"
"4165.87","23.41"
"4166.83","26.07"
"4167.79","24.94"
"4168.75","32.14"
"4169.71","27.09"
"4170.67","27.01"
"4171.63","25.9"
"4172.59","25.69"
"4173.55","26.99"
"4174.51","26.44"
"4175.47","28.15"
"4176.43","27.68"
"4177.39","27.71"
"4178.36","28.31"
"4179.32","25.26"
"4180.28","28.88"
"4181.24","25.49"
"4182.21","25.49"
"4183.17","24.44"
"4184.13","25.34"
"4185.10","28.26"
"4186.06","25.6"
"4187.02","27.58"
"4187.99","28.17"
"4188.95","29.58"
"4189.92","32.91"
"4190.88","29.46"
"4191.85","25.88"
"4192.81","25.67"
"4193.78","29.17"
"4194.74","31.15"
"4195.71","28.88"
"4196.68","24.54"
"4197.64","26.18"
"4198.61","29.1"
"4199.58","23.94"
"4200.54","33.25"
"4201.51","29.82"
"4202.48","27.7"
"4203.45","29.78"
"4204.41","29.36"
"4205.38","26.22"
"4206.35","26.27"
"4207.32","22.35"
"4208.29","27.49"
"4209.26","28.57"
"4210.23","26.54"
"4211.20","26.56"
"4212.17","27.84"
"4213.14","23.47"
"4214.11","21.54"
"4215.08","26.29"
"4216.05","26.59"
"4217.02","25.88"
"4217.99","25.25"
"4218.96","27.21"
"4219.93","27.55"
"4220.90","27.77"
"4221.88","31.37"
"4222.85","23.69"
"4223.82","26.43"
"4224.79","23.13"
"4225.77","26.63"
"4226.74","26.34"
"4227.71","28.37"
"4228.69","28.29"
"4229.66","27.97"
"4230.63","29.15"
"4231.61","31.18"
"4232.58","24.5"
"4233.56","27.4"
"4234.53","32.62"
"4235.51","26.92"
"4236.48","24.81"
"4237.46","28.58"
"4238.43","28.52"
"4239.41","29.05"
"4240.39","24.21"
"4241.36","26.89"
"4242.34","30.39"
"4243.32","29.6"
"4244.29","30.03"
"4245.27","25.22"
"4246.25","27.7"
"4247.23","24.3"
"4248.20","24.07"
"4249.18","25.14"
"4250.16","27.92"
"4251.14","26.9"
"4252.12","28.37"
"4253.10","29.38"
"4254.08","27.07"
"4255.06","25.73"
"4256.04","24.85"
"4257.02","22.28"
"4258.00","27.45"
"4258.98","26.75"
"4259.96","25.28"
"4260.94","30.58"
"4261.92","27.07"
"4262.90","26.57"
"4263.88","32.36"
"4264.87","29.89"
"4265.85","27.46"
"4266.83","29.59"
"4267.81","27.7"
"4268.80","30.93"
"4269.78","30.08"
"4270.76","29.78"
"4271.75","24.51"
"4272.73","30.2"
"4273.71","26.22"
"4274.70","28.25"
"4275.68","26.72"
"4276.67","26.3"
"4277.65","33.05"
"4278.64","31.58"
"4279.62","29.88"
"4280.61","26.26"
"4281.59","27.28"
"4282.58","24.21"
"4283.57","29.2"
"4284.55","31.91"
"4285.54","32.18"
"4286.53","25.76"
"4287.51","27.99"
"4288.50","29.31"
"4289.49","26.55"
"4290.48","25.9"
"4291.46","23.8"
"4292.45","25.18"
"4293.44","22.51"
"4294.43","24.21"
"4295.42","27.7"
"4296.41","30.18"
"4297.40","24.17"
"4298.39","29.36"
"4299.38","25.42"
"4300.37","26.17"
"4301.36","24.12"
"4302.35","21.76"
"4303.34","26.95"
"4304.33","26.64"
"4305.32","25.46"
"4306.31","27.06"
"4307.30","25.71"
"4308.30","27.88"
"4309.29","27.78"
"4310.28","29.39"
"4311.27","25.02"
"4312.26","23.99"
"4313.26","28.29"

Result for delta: 446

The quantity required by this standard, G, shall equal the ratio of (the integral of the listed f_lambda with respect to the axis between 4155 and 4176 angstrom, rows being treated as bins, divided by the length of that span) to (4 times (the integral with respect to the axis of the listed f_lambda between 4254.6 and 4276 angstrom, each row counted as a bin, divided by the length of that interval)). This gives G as 0.250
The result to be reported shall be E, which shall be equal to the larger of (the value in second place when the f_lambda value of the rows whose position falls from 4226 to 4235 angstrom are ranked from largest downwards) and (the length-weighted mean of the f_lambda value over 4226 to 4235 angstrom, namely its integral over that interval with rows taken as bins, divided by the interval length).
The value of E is 31.2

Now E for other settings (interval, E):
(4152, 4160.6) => 30.3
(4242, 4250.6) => 30.0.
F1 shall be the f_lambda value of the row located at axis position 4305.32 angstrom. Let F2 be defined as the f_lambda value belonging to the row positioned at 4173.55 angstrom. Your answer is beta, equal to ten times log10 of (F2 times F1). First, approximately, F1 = 25.46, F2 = 26.99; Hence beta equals 28.4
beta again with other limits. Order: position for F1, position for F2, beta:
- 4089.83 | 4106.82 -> 27.2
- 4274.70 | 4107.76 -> 28.4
